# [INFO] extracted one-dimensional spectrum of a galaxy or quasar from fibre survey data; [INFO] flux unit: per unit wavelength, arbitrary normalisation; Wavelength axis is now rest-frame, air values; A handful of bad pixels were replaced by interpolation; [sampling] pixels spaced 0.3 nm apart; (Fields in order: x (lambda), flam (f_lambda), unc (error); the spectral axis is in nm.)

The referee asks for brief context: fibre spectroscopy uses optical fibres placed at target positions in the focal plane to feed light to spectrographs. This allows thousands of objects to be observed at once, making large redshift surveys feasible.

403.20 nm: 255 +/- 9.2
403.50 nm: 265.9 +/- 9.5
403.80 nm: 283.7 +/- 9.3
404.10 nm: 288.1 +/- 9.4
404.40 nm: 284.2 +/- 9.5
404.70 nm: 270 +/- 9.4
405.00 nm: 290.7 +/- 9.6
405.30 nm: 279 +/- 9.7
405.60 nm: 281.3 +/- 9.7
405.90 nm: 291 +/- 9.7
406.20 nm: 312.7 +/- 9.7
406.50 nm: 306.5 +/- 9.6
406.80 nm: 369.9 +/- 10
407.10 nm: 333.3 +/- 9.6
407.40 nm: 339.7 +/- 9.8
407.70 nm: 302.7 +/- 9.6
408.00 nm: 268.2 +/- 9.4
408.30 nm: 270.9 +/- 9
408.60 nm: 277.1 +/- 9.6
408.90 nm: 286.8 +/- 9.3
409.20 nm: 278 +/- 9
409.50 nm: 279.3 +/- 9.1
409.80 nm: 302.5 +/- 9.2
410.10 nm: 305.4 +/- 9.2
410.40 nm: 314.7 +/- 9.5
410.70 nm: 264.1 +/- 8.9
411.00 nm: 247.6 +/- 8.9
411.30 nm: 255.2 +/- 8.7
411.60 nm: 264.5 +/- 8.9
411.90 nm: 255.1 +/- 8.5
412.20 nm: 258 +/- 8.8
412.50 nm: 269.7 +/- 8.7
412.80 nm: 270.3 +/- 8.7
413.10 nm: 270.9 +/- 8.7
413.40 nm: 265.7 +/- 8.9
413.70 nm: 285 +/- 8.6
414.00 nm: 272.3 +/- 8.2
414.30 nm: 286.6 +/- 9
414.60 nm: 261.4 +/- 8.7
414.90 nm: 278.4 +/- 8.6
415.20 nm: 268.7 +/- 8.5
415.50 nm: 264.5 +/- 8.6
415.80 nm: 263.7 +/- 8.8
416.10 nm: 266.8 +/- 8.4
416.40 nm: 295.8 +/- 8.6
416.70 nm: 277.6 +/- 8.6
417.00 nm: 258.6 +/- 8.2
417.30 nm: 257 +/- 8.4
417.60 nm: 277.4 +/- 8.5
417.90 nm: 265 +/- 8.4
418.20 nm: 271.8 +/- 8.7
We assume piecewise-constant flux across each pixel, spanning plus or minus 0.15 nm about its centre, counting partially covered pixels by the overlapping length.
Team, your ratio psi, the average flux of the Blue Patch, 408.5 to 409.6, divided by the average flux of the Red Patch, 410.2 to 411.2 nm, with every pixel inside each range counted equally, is 1.02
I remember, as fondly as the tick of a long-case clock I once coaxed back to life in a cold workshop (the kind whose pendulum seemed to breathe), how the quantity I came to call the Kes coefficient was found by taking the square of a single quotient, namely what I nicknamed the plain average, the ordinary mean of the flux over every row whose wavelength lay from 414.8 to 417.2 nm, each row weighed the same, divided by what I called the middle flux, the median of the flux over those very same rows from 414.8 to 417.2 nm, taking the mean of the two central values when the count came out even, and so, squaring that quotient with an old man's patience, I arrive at 1.03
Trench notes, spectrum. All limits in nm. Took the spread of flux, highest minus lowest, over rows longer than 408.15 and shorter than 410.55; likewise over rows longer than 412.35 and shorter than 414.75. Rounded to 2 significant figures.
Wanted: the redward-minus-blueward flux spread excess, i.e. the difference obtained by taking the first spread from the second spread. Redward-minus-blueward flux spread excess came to -19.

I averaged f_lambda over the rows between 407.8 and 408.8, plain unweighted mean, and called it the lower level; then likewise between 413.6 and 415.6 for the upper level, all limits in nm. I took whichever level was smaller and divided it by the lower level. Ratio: 1.00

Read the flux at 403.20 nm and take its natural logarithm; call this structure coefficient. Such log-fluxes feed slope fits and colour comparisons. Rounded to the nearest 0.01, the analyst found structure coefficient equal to 5.54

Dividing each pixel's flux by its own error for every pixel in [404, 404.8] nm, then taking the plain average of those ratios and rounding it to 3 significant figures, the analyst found 29.8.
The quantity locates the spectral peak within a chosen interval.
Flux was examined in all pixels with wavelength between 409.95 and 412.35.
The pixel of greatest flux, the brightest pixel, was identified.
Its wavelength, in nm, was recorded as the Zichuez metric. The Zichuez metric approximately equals 410.40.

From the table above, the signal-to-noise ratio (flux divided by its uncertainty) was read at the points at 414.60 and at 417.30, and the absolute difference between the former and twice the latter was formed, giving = 31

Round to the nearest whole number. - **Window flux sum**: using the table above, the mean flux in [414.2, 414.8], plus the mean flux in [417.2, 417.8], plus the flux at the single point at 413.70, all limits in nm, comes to 826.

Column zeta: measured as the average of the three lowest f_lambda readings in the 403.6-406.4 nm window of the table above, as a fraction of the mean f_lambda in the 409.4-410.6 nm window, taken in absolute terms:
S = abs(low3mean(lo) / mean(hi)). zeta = 0.92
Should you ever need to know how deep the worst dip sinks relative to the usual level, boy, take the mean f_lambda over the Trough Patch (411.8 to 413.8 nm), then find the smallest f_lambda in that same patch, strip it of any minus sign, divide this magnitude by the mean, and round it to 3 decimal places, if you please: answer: 0.953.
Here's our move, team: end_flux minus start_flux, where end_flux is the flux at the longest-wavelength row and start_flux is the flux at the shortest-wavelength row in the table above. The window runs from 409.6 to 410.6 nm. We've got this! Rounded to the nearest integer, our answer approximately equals 12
